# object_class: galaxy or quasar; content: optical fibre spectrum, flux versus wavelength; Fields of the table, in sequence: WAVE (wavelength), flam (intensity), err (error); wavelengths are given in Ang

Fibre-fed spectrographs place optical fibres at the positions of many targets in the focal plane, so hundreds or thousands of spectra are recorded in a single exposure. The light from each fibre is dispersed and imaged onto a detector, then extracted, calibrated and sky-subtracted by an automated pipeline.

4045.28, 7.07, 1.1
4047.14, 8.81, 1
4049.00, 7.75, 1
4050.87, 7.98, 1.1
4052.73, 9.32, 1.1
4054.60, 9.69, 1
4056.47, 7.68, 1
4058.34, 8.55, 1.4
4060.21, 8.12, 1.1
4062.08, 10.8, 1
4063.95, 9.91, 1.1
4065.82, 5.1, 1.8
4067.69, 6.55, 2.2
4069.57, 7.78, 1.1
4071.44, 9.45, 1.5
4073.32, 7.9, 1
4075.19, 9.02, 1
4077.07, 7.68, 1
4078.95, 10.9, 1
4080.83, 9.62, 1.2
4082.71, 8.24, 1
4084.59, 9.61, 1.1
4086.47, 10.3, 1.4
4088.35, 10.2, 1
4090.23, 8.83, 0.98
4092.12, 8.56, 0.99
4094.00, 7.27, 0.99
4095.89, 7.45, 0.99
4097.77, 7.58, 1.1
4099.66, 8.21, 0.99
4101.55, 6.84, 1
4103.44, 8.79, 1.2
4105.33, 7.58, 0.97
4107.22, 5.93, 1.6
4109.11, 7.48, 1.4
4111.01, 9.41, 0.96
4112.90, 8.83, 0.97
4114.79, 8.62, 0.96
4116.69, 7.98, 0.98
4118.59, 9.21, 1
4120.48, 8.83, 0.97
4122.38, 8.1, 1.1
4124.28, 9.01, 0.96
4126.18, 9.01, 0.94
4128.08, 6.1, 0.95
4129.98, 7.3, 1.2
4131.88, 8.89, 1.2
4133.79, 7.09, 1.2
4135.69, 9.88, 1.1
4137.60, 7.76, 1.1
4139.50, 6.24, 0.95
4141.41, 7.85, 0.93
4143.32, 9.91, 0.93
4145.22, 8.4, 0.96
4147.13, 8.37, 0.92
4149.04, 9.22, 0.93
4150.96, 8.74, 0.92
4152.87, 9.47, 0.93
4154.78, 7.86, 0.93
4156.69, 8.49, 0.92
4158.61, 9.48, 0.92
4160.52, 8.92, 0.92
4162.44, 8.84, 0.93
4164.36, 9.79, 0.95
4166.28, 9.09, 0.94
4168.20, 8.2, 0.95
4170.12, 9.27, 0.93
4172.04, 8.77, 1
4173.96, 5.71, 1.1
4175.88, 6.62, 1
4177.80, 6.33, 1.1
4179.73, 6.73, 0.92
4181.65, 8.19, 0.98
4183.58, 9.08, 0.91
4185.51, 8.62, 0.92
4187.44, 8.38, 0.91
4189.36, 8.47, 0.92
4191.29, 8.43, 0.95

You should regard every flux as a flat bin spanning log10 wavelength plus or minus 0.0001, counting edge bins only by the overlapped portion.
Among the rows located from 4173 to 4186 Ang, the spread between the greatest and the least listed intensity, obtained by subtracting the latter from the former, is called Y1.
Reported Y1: 3.4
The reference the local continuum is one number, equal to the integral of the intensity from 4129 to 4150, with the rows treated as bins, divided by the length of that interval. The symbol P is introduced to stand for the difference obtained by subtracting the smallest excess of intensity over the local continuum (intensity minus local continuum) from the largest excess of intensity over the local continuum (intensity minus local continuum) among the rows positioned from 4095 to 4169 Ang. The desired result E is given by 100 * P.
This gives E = 398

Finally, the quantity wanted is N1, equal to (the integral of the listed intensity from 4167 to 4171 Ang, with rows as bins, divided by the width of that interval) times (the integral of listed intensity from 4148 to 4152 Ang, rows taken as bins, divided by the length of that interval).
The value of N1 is 78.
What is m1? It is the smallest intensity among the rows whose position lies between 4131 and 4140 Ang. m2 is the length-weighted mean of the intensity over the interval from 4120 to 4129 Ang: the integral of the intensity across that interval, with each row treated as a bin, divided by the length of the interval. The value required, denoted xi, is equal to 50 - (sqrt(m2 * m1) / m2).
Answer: 49.13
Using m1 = 6.24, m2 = 8.18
